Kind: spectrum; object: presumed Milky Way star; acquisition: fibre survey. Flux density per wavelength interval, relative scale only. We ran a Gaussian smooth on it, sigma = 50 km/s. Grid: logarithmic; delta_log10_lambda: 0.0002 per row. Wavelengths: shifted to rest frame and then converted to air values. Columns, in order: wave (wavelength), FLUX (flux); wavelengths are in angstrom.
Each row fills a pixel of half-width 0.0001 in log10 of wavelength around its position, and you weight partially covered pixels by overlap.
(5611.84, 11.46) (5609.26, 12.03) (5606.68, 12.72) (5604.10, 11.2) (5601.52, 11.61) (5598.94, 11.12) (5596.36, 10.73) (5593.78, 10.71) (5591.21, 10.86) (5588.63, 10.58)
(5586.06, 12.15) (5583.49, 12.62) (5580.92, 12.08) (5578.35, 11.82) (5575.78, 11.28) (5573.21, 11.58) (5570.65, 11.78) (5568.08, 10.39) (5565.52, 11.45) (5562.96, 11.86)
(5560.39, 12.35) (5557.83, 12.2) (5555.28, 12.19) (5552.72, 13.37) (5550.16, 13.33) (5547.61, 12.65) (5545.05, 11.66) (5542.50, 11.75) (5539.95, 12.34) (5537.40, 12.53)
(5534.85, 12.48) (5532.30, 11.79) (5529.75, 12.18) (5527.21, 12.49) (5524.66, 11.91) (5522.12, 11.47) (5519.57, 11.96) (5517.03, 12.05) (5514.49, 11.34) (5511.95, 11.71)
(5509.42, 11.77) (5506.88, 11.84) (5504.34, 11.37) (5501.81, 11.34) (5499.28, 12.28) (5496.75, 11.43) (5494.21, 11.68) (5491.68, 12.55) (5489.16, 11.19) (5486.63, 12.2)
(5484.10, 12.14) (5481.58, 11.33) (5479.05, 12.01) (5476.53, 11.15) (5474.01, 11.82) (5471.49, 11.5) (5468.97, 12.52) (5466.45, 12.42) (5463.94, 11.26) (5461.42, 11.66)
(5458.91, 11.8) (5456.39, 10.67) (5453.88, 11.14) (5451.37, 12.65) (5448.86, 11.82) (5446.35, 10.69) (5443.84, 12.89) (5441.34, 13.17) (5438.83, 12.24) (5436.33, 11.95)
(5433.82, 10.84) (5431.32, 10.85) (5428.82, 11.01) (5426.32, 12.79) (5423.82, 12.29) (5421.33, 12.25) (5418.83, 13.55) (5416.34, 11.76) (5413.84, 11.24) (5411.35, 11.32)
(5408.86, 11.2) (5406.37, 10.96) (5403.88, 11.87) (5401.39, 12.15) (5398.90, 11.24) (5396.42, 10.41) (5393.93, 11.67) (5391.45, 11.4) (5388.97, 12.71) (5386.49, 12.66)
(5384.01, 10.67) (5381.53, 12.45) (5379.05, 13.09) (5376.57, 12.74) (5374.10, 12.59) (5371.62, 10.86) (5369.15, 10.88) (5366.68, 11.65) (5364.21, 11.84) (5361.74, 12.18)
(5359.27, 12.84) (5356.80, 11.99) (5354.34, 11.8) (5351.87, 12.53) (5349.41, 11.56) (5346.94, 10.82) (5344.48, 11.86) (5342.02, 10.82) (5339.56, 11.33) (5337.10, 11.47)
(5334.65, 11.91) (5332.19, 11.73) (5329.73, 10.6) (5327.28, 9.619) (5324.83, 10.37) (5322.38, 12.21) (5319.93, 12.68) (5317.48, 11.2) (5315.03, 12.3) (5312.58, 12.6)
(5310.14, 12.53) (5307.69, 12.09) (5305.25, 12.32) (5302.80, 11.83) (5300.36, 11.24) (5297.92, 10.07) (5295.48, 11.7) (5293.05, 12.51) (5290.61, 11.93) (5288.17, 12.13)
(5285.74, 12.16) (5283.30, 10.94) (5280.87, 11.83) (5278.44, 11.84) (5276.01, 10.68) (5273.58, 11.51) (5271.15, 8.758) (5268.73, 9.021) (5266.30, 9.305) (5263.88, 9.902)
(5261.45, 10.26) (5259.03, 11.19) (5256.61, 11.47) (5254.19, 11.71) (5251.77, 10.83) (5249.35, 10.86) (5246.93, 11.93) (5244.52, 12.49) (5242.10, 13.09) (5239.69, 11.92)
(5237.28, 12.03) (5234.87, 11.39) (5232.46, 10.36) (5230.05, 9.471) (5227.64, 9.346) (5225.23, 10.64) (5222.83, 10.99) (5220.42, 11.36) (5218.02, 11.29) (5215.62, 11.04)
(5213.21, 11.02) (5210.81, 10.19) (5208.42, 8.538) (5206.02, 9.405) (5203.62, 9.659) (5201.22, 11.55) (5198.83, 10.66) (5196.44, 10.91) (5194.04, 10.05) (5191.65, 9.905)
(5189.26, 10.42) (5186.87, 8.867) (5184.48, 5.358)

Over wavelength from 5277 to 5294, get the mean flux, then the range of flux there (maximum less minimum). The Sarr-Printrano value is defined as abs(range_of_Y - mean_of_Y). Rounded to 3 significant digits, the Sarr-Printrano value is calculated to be 10.3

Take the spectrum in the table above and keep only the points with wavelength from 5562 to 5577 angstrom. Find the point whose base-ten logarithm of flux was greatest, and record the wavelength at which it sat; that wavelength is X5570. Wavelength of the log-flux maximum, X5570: 5562.96 angstrom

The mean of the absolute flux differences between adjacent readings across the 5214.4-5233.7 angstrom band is 0.48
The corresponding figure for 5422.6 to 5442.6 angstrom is 0.68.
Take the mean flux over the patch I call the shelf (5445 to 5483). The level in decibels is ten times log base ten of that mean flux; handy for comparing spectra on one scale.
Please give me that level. 10.7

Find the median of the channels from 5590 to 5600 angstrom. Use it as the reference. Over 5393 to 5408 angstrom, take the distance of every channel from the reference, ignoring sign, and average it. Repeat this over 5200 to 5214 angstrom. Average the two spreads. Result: 0.89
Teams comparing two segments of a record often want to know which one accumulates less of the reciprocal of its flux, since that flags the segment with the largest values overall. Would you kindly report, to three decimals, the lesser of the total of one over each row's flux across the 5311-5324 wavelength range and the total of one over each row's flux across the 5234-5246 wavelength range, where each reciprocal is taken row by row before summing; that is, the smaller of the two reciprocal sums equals 0.411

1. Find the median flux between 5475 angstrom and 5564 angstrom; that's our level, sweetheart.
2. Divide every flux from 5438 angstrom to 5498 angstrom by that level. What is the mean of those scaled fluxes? 0.989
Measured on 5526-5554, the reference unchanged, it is 1.038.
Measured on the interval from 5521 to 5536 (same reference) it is 1.008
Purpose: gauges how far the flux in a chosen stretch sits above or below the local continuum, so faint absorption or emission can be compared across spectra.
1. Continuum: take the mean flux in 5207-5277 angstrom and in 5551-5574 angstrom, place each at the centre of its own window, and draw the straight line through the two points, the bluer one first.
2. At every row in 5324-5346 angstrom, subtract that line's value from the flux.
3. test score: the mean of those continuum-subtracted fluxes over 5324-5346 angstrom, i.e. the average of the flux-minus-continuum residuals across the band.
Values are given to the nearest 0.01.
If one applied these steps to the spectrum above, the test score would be -0.03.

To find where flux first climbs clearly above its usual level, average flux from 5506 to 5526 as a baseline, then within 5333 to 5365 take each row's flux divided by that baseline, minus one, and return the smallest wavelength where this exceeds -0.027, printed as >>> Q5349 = 5334.65 angstrom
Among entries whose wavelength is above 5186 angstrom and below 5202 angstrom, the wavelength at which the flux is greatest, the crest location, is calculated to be 5201.22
